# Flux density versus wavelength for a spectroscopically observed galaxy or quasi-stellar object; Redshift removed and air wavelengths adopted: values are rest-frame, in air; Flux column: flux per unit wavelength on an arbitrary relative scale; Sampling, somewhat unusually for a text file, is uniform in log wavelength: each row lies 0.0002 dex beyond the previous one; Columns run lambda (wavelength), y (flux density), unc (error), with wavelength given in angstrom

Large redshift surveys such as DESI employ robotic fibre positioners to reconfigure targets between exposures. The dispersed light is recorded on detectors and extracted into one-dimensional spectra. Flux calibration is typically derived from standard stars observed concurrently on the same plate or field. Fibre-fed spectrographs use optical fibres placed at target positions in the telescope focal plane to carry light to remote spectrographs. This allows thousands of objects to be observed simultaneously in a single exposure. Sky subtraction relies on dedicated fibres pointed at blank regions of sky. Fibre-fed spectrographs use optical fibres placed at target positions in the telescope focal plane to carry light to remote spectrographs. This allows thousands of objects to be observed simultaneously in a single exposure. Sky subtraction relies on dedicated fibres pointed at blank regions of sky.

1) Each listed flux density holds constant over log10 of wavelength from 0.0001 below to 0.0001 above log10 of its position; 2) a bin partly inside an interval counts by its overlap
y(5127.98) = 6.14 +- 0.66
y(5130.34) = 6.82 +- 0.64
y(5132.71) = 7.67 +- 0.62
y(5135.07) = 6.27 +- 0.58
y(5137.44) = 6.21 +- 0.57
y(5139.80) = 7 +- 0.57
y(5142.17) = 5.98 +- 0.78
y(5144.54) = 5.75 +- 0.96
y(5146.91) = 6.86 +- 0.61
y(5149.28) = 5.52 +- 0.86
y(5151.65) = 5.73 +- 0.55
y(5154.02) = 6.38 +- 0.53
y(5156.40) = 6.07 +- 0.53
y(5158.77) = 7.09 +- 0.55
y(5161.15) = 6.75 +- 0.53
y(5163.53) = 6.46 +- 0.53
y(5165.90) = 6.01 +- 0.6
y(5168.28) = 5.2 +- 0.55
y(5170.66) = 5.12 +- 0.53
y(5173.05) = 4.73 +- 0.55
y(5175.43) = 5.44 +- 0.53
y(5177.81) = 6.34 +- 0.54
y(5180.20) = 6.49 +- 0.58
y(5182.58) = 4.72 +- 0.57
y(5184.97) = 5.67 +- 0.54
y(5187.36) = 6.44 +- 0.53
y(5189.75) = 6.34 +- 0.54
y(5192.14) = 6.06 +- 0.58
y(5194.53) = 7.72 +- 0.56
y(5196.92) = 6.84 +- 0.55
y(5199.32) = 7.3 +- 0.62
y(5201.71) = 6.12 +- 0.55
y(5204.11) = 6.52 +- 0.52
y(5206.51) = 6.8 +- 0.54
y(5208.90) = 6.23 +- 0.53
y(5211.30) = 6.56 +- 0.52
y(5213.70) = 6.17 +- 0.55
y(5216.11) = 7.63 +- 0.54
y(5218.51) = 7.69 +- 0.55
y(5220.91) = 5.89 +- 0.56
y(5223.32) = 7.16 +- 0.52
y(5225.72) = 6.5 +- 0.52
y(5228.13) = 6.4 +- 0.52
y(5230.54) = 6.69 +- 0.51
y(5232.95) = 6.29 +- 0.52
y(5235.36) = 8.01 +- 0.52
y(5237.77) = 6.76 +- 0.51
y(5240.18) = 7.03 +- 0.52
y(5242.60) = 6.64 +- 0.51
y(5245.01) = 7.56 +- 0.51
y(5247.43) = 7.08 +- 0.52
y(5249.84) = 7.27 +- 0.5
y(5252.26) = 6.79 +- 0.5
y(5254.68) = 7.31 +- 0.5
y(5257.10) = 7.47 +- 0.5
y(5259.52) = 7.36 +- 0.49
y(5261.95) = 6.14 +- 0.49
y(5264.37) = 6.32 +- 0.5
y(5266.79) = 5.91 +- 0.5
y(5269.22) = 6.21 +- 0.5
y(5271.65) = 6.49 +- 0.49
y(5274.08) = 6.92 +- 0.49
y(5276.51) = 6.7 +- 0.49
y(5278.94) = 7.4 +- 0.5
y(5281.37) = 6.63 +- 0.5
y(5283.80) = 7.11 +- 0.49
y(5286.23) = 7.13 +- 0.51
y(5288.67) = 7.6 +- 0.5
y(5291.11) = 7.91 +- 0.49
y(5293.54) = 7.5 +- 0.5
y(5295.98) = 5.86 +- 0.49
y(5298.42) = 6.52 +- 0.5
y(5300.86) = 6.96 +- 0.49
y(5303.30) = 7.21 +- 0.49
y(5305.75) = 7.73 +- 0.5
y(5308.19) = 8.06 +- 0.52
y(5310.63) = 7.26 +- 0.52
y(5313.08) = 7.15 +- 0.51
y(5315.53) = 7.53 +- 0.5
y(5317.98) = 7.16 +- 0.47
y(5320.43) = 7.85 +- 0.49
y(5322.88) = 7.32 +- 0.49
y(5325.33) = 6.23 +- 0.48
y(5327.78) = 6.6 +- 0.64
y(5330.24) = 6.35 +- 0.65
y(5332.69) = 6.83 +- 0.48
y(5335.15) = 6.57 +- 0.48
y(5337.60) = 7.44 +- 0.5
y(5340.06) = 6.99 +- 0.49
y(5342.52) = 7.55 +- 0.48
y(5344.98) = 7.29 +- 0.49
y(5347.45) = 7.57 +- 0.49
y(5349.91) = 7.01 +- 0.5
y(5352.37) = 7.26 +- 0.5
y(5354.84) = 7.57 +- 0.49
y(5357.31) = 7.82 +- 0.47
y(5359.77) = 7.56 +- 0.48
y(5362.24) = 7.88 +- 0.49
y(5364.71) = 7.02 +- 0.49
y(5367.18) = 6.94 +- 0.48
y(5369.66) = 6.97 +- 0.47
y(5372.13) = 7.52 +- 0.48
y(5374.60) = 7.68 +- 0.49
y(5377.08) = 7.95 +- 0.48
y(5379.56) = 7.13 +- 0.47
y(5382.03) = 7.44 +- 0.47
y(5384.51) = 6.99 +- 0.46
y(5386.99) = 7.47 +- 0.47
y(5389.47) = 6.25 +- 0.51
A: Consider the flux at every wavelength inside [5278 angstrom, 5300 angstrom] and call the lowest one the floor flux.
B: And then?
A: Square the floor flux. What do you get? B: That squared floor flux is 34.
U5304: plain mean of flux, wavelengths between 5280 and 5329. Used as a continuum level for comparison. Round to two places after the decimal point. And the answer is 7.17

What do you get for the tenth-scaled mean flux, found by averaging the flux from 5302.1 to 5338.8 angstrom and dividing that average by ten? 0.715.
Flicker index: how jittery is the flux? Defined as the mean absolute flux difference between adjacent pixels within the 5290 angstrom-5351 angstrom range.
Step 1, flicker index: 0.52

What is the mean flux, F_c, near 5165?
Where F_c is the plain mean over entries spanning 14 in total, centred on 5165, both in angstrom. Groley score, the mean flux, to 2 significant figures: 6.1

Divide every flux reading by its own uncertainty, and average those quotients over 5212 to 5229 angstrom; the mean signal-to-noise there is 12.6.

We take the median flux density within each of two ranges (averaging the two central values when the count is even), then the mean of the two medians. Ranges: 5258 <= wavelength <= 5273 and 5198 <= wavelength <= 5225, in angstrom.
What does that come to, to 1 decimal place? 6.4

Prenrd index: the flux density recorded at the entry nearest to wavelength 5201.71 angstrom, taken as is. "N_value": 6.12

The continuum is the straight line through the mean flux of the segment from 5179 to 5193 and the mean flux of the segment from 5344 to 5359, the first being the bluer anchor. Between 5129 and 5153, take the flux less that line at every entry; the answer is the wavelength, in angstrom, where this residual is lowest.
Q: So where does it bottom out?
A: 5149.28 angstrom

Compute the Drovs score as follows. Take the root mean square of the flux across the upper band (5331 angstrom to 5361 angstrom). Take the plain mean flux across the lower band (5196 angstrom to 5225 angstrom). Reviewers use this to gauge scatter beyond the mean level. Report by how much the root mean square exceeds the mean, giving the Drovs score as 0.6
